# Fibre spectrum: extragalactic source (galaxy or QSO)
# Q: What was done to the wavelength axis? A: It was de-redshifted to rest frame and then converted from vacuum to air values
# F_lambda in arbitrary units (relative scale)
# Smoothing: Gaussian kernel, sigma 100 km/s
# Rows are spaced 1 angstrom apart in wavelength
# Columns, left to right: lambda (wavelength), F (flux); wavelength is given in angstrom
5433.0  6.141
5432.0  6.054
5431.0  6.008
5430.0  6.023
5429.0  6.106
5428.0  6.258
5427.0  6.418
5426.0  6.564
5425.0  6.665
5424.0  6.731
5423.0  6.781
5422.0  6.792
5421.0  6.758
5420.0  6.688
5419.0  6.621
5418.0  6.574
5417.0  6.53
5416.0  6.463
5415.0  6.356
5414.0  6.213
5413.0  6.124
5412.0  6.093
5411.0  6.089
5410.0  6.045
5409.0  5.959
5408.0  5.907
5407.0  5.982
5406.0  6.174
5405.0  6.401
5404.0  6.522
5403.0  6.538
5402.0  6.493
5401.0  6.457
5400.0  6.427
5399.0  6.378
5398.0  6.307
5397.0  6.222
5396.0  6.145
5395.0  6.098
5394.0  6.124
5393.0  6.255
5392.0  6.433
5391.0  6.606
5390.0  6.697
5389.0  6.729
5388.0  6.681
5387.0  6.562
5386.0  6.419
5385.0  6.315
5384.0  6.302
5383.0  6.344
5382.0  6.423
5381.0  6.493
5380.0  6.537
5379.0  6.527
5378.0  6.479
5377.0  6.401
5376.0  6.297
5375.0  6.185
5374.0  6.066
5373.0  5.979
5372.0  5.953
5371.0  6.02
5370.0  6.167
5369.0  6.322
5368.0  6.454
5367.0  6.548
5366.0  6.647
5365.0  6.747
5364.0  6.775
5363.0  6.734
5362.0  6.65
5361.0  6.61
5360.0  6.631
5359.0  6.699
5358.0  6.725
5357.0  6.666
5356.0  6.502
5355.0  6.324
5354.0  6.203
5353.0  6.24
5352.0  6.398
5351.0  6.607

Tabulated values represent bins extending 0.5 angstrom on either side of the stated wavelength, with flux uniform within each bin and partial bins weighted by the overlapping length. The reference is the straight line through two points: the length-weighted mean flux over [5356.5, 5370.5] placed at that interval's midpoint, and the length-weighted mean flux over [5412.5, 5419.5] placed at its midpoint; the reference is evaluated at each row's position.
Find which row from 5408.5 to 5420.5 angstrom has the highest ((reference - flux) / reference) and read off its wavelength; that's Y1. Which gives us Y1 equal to 5409.0 angstrom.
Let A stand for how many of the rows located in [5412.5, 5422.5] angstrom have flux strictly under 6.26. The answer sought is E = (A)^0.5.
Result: 1.4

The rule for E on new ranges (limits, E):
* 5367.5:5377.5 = 2.4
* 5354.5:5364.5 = 0.0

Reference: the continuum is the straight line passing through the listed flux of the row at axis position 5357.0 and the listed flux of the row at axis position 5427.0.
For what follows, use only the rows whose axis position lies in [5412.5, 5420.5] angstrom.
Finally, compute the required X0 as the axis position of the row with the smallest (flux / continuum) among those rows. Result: 5413.0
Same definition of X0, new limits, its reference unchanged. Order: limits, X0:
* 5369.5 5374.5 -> 5372.0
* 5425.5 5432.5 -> 5431.0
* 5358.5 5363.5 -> 5361.0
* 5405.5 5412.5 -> 5408.0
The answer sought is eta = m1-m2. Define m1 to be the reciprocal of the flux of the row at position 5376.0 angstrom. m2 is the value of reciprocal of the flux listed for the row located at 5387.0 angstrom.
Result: 0.006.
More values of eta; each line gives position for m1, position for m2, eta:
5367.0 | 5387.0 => 0.000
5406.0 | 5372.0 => -0.006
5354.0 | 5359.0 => 0.012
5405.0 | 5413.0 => -0.007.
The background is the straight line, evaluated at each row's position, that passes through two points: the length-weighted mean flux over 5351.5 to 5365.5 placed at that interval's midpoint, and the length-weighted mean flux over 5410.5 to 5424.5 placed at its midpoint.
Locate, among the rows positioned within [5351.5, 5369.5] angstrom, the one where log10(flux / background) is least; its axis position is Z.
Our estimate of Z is 5354.0 angstrom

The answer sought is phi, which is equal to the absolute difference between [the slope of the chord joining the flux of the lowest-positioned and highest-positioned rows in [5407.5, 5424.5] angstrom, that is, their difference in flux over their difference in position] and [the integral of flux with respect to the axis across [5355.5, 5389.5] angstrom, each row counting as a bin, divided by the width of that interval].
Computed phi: 6.41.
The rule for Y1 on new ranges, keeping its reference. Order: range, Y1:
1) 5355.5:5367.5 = 5356.0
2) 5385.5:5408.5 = 5408.0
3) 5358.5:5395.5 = 5372.0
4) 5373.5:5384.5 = 5374.0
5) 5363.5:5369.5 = 5369.0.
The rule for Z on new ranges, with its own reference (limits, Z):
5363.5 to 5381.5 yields 5372.0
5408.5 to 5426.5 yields 5409.0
